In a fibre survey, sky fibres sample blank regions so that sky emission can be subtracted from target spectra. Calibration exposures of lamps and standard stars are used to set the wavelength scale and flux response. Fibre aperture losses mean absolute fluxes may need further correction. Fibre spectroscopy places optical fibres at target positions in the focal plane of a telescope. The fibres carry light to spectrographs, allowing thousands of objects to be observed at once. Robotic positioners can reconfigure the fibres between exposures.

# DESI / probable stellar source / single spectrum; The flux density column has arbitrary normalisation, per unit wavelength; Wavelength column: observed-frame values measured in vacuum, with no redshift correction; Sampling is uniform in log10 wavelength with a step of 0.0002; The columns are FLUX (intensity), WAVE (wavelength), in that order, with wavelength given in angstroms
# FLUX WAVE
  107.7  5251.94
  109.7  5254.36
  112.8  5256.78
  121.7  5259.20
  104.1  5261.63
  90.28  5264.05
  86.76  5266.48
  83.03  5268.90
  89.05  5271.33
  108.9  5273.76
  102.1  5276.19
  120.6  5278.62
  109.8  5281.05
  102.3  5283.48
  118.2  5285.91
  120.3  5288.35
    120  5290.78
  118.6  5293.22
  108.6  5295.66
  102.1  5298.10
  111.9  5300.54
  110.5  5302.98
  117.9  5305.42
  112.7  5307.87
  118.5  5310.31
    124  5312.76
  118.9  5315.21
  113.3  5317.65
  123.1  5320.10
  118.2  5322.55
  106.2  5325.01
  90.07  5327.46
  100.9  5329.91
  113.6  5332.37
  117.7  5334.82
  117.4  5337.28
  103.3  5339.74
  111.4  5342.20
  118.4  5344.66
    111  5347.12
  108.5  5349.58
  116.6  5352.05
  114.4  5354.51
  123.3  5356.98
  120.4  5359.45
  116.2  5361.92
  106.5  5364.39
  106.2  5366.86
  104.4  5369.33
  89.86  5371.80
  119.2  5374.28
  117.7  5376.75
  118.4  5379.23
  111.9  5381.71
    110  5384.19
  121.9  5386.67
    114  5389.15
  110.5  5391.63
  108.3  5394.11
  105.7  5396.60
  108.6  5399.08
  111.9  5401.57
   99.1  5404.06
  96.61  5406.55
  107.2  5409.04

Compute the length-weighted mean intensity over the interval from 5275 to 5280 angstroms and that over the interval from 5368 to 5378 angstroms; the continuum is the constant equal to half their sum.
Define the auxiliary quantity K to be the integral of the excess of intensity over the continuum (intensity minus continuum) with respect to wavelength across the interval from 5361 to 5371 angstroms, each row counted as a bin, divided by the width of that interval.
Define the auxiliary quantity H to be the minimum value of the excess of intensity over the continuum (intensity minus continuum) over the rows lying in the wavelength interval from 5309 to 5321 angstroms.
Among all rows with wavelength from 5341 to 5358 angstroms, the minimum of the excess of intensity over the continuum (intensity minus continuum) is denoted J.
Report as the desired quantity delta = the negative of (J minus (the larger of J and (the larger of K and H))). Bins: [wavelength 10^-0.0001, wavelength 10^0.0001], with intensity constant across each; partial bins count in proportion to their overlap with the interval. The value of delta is 5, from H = 3.7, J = -1.1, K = -2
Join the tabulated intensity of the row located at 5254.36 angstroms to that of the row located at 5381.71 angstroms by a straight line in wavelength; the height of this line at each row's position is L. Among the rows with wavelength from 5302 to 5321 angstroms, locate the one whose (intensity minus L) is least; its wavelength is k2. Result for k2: 5302.98 angstroms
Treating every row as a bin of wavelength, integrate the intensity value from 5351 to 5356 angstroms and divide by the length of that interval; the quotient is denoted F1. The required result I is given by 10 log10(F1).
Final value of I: 20.6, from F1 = 116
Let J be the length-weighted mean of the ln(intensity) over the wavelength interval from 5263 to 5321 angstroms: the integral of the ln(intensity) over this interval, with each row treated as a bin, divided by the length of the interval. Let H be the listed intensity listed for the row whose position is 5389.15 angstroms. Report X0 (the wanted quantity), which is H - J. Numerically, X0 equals 109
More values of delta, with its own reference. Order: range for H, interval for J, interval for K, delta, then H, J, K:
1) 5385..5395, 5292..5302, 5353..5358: 16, -1.3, -7.5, 9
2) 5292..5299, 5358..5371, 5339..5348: 7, -7.5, -5.2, 2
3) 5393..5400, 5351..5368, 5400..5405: 0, -3.9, -3.4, -4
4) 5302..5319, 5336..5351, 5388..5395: 8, 0.9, -6.3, 1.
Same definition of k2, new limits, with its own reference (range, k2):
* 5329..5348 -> 5329.91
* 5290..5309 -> 5298.10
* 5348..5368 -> 5366.86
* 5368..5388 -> 5371.80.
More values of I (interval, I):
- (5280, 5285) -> 20.3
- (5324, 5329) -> 19.9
